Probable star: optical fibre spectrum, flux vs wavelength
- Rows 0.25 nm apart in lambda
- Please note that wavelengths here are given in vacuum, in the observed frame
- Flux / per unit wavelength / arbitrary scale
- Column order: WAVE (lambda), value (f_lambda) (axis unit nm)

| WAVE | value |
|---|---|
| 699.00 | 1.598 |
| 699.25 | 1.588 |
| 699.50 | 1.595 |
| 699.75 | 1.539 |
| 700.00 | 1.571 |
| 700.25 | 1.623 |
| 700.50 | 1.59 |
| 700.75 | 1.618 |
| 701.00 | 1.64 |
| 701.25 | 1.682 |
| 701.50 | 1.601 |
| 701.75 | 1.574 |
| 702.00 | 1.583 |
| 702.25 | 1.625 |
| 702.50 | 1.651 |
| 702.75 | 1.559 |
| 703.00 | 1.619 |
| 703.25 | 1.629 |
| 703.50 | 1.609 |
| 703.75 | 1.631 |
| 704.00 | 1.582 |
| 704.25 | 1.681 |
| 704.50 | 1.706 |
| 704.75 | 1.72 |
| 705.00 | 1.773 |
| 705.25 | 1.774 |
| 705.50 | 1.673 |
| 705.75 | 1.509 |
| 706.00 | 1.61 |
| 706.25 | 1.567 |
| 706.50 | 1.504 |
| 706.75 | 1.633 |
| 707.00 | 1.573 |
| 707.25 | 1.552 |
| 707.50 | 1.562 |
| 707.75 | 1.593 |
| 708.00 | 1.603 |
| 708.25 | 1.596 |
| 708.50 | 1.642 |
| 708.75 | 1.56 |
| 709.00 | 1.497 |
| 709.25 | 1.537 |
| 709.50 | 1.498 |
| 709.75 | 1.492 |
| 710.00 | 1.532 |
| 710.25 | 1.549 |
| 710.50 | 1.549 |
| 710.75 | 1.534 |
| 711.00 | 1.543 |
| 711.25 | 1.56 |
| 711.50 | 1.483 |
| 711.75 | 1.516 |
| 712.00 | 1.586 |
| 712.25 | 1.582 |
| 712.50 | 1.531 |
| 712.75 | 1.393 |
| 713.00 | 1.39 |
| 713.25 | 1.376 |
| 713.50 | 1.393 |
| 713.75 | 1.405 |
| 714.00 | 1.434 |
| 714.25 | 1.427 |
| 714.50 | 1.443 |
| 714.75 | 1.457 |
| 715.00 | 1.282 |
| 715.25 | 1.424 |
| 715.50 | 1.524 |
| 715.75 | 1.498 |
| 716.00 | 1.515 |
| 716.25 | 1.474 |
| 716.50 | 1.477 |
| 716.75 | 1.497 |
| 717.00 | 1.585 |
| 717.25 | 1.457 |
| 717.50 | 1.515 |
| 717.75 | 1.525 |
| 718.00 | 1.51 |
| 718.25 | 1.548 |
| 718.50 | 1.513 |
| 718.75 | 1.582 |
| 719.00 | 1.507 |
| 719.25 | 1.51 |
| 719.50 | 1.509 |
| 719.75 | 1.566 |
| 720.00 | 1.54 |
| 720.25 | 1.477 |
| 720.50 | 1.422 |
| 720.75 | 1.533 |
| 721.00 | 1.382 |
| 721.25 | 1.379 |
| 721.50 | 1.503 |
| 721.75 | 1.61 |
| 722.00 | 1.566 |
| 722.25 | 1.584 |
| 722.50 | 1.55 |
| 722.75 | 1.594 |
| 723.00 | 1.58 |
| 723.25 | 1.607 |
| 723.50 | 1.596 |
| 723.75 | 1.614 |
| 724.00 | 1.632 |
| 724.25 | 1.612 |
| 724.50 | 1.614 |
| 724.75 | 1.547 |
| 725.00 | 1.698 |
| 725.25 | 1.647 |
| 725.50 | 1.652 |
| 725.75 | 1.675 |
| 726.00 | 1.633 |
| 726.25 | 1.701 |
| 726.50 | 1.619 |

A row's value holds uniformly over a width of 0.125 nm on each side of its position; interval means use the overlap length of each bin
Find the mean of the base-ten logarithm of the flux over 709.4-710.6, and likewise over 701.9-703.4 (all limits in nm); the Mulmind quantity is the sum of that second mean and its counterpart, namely 0.39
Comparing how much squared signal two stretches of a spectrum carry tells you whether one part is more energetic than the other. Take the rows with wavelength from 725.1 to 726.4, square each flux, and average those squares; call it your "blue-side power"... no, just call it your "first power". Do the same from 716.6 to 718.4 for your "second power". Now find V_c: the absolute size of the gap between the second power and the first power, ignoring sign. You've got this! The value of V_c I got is 0.45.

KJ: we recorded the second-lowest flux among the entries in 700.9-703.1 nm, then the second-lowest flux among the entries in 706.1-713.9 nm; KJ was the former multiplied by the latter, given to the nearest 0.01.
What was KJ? 2.19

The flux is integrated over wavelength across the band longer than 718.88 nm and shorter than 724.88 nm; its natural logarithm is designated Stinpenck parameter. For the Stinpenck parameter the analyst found 2.23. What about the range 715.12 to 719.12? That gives 1.80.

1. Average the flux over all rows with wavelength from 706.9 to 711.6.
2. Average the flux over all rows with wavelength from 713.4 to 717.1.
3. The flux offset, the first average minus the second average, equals 0.095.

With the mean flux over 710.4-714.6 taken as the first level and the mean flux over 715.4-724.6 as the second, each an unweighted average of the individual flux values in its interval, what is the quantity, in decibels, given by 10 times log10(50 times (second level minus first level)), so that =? 4.3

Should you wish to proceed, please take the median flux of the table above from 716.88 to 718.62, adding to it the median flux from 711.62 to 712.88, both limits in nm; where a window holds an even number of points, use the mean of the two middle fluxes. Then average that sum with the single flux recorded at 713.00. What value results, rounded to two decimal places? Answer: 2.22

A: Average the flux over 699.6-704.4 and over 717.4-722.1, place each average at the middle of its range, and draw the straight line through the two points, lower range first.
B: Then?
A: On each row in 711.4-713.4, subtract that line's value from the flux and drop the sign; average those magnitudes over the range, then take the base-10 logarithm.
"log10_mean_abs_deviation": -1.1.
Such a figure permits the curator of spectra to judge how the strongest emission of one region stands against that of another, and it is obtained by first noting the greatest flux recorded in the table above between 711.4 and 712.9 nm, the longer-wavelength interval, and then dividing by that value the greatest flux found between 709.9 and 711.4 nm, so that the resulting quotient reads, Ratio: 0.98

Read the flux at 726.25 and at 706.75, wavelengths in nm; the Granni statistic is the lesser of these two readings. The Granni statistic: 1.63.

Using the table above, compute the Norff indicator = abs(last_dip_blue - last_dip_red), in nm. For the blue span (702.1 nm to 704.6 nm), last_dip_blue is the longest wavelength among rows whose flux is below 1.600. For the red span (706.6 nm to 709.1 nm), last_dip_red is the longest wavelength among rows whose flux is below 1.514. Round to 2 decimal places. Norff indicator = 5.00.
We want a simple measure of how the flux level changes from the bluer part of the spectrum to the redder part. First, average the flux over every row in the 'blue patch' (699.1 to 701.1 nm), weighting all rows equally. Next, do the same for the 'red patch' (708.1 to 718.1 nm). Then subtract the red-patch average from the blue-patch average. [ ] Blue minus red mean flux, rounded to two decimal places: 0.10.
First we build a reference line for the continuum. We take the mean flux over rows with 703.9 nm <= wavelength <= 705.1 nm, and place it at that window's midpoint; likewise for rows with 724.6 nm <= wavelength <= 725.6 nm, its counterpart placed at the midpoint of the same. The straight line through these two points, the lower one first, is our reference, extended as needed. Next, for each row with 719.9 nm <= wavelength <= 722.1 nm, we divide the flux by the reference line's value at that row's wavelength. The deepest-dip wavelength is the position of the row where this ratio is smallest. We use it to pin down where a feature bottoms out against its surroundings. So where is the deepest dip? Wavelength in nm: 721.25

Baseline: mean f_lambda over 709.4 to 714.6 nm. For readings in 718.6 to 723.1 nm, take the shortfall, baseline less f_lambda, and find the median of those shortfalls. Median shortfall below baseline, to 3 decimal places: -0.050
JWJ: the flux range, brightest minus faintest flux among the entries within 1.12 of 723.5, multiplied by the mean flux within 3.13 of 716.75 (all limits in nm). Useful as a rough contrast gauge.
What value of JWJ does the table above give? 0.12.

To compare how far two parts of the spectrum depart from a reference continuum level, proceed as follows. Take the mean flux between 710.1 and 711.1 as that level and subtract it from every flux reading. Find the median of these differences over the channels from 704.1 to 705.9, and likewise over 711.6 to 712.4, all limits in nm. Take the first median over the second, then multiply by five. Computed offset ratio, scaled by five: 21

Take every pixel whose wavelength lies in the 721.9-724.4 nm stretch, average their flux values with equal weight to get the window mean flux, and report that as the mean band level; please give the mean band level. 1.59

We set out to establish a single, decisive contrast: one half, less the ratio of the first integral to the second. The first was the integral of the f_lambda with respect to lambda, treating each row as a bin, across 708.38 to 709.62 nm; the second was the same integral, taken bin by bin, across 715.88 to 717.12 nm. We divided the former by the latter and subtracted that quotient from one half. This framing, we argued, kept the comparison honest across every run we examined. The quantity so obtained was -0.525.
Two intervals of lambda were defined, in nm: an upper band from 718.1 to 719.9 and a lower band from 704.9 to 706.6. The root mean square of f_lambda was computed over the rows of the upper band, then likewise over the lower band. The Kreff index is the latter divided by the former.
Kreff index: 1.06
